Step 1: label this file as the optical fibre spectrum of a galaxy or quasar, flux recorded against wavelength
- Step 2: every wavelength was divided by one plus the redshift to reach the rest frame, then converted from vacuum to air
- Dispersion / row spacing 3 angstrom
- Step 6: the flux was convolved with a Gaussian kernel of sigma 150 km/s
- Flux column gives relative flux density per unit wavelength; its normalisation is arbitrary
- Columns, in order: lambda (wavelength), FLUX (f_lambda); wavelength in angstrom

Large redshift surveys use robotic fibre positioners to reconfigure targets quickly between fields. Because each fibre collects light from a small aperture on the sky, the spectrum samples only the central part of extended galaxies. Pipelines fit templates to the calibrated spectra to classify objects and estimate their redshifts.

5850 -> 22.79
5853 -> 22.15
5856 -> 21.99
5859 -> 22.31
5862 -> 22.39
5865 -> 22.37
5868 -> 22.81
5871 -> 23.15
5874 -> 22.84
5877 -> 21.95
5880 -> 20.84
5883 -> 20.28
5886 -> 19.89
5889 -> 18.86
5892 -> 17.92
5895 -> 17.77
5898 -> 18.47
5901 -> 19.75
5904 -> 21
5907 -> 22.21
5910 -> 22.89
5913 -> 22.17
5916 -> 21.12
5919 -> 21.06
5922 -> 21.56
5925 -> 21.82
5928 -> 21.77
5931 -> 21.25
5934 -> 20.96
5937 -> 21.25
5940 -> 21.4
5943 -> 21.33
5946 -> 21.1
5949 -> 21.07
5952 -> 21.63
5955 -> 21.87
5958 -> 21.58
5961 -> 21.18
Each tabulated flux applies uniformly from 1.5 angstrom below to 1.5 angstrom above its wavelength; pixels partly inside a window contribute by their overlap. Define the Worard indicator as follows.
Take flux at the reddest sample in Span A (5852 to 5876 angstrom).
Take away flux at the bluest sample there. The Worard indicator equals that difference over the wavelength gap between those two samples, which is 0.03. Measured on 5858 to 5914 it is 0.00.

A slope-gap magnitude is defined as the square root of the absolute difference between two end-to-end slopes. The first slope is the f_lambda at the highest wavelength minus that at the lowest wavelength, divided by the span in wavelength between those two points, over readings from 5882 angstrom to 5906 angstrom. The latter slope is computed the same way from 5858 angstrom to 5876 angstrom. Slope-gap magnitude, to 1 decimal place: 0.0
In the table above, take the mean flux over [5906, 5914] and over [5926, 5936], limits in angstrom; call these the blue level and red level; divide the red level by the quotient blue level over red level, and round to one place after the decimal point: 20.3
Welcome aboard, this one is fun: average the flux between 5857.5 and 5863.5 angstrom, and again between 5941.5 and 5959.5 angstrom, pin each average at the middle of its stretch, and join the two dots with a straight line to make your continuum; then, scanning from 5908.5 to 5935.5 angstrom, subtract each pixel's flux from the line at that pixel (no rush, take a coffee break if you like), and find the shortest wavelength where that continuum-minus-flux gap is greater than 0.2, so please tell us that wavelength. 5916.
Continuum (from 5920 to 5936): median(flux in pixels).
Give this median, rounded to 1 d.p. 21.6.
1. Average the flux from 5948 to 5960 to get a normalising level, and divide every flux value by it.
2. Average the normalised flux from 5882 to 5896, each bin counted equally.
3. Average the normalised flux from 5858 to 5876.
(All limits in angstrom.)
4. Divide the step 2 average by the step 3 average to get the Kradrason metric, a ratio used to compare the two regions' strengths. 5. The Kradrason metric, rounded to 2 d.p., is 0.84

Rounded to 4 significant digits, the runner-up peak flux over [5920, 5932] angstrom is 21.77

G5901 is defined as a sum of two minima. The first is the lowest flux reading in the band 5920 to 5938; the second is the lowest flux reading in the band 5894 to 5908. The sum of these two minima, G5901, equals 39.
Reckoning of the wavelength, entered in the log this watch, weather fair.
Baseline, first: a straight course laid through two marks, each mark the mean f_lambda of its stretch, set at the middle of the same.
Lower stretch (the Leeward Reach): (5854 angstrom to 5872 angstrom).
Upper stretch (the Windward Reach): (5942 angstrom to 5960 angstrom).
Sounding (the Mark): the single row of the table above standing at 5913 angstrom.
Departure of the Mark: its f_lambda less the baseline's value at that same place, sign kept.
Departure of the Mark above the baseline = 0.3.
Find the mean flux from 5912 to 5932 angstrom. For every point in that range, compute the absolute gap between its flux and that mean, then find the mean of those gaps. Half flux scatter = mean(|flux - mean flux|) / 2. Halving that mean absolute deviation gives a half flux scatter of 0.17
